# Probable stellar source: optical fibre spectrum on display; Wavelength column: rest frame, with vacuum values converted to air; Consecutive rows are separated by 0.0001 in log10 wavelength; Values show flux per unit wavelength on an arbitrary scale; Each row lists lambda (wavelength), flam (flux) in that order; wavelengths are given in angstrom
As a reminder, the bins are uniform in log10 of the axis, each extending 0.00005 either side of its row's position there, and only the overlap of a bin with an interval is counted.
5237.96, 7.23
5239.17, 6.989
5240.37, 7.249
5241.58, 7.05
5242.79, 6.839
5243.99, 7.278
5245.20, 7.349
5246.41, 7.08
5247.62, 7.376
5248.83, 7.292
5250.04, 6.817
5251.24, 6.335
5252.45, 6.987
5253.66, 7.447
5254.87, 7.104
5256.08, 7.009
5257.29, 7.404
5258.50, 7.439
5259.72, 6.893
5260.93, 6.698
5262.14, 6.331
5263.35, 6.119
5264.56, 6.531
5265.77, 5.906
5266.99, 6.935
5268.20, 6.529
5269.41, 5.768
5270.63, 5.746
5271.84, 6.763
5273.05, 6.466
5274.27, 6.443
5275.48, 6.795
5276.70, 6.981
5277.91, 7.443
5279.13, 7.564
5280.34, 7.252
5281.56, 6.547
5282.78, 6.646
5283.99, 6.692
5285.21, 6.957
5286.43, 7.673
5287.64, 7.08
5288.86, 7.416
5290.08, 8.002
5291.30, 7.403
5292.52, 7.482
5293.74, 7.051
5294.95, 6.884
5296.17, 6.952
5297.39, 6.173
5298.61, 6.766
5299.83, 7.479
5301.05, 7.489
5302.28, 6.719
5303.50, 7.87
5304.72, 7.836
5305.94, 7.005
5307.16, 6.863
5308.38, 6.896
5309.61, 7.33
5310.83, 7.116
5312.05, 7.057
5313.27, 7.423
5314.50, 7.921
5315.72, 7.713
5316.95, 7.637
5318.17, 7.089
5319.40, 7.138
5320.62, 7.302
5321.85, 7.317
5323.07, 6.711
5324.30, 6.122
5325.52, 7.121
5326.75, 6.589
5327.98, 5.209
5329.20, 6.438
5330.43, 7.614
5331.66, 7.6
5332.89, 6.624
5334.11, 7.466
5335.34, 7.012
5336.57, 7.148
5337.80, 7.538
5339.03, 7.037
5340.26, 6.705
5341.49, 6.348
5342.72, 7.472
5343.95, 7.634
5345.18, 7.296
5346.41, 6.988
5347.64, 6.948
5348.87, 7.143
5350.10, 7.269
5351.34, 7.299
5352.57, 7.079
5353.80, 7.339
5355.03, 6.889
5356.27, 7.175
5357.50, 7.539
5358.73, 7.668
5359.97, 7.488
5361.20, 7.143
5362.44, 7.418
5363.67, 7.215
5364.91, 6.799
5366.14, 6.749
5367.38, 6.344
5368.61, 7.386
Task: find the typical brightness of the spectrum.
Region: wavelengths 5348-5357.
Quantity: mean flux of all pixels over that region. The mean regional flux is 7.17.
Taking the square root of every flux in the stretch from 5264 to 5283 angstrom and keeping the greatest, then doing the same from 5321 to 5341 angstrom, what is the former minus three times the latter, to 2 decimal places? -5.53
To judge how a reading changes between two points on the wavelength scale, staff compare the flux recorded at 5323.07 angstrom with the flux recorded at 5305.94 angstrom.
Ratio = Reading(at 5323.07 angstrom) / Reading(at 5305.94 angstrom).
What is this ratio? 0.96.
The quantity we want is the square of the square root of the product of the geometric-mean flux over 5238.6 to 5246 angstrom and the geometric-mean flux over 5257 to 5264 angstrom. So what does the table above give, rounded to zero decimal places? 48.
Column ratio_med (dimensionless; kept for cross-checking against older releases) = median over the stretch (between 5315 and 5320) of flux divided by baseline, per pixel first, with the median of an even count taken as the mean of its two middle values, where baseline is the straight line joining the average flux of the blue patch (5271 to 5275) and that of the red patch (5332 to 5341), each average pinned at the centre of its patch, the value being 1.07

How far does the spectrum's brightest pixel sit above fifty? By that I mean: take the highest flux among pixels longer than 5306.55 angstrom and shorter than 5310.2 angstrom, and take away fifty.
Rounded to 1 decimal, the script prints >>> -42.7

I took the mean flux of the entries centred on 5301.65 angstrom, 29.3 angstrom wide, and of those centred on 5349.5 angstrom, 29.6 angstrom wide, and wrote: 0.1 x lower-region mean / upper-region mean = 0.101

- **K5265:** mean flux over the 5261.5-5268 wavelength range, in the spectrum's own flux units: 6.4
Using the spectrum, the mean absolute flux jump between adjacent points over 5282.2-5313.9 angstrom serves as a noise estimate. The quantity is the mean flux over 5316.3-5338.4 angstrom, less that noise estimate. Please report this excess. 6.58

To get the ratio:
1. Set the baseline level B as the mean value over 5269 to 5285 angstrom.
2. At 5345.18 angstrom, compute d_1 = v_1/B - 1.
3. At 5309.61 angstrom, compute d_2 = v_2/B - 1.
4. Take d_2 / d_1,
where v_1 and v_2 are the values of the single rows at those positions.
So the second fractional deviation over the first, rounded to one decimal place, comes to 1.1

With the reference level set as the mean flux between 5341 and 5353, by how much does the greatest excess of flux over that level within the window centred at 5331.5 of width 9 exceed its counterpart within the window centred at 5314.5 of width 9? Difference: -0.31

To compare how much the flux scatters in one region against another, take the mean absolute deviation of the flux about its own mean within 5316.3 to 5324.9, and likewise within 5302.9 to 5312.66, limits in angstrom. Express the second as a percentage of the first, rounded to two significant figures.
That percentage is 90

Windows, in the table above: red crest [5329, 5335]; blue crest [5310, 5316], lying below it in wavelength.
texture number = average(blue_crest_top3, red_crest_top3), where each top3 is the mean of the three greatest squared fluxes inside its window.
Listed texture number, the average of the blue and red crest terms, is 58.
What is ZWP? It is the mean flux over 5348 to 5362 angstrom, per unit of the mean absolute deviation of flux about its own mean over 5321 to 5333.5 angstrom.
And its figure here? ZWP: 13.4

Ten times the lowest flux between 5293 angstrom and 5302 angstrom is 62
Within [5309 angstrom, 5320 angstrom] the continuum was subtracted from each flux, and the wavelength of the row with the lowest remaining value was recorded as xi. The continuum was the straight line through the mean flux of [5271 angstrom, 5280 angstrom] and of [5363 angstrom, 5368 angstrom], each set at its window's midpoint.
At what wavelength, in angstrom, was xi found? 5312.05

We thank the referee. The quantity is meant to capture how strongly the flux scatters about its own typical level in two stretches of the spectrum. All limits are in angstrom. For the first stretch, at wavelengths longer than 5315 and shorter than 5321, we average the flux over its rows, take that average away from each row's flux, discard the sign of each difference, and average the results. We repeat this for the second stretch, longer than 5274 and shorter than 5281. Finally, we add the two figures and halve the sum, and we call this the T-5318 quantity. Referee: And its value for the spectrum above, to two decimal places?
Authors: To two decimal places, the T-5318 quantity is 0.29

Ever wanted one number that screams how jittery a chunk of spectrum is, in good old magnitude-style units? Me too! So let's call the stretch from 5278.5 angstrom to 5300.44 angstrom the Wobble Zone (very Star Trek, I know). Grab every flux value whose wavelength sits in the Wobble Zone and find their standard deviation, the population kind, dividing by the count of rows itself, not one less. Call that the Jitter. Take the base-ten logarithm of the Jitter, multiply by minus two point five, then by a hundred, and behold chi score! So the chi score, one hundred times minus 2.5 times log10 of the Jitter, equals 87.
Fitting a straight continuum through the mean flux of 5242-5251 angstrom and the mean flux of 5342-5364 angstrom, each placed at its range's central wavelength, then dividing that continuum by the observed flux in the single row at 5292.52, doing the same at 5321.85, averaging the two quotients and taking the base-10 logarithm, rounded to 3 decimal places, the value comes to -0.011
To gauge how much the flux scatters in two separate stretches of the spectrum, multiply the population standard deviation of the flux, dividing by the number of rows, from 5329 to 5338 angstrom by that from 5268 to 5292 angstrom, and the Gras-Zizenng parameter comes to 0.25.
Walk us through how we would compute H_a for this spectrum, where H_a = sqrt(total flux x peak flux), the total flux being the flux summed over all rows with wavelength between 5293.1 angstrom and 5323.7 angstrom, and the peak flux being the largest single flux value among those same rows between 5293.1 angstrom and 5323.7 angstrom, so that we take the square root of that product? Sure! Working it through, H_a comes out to 37.7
